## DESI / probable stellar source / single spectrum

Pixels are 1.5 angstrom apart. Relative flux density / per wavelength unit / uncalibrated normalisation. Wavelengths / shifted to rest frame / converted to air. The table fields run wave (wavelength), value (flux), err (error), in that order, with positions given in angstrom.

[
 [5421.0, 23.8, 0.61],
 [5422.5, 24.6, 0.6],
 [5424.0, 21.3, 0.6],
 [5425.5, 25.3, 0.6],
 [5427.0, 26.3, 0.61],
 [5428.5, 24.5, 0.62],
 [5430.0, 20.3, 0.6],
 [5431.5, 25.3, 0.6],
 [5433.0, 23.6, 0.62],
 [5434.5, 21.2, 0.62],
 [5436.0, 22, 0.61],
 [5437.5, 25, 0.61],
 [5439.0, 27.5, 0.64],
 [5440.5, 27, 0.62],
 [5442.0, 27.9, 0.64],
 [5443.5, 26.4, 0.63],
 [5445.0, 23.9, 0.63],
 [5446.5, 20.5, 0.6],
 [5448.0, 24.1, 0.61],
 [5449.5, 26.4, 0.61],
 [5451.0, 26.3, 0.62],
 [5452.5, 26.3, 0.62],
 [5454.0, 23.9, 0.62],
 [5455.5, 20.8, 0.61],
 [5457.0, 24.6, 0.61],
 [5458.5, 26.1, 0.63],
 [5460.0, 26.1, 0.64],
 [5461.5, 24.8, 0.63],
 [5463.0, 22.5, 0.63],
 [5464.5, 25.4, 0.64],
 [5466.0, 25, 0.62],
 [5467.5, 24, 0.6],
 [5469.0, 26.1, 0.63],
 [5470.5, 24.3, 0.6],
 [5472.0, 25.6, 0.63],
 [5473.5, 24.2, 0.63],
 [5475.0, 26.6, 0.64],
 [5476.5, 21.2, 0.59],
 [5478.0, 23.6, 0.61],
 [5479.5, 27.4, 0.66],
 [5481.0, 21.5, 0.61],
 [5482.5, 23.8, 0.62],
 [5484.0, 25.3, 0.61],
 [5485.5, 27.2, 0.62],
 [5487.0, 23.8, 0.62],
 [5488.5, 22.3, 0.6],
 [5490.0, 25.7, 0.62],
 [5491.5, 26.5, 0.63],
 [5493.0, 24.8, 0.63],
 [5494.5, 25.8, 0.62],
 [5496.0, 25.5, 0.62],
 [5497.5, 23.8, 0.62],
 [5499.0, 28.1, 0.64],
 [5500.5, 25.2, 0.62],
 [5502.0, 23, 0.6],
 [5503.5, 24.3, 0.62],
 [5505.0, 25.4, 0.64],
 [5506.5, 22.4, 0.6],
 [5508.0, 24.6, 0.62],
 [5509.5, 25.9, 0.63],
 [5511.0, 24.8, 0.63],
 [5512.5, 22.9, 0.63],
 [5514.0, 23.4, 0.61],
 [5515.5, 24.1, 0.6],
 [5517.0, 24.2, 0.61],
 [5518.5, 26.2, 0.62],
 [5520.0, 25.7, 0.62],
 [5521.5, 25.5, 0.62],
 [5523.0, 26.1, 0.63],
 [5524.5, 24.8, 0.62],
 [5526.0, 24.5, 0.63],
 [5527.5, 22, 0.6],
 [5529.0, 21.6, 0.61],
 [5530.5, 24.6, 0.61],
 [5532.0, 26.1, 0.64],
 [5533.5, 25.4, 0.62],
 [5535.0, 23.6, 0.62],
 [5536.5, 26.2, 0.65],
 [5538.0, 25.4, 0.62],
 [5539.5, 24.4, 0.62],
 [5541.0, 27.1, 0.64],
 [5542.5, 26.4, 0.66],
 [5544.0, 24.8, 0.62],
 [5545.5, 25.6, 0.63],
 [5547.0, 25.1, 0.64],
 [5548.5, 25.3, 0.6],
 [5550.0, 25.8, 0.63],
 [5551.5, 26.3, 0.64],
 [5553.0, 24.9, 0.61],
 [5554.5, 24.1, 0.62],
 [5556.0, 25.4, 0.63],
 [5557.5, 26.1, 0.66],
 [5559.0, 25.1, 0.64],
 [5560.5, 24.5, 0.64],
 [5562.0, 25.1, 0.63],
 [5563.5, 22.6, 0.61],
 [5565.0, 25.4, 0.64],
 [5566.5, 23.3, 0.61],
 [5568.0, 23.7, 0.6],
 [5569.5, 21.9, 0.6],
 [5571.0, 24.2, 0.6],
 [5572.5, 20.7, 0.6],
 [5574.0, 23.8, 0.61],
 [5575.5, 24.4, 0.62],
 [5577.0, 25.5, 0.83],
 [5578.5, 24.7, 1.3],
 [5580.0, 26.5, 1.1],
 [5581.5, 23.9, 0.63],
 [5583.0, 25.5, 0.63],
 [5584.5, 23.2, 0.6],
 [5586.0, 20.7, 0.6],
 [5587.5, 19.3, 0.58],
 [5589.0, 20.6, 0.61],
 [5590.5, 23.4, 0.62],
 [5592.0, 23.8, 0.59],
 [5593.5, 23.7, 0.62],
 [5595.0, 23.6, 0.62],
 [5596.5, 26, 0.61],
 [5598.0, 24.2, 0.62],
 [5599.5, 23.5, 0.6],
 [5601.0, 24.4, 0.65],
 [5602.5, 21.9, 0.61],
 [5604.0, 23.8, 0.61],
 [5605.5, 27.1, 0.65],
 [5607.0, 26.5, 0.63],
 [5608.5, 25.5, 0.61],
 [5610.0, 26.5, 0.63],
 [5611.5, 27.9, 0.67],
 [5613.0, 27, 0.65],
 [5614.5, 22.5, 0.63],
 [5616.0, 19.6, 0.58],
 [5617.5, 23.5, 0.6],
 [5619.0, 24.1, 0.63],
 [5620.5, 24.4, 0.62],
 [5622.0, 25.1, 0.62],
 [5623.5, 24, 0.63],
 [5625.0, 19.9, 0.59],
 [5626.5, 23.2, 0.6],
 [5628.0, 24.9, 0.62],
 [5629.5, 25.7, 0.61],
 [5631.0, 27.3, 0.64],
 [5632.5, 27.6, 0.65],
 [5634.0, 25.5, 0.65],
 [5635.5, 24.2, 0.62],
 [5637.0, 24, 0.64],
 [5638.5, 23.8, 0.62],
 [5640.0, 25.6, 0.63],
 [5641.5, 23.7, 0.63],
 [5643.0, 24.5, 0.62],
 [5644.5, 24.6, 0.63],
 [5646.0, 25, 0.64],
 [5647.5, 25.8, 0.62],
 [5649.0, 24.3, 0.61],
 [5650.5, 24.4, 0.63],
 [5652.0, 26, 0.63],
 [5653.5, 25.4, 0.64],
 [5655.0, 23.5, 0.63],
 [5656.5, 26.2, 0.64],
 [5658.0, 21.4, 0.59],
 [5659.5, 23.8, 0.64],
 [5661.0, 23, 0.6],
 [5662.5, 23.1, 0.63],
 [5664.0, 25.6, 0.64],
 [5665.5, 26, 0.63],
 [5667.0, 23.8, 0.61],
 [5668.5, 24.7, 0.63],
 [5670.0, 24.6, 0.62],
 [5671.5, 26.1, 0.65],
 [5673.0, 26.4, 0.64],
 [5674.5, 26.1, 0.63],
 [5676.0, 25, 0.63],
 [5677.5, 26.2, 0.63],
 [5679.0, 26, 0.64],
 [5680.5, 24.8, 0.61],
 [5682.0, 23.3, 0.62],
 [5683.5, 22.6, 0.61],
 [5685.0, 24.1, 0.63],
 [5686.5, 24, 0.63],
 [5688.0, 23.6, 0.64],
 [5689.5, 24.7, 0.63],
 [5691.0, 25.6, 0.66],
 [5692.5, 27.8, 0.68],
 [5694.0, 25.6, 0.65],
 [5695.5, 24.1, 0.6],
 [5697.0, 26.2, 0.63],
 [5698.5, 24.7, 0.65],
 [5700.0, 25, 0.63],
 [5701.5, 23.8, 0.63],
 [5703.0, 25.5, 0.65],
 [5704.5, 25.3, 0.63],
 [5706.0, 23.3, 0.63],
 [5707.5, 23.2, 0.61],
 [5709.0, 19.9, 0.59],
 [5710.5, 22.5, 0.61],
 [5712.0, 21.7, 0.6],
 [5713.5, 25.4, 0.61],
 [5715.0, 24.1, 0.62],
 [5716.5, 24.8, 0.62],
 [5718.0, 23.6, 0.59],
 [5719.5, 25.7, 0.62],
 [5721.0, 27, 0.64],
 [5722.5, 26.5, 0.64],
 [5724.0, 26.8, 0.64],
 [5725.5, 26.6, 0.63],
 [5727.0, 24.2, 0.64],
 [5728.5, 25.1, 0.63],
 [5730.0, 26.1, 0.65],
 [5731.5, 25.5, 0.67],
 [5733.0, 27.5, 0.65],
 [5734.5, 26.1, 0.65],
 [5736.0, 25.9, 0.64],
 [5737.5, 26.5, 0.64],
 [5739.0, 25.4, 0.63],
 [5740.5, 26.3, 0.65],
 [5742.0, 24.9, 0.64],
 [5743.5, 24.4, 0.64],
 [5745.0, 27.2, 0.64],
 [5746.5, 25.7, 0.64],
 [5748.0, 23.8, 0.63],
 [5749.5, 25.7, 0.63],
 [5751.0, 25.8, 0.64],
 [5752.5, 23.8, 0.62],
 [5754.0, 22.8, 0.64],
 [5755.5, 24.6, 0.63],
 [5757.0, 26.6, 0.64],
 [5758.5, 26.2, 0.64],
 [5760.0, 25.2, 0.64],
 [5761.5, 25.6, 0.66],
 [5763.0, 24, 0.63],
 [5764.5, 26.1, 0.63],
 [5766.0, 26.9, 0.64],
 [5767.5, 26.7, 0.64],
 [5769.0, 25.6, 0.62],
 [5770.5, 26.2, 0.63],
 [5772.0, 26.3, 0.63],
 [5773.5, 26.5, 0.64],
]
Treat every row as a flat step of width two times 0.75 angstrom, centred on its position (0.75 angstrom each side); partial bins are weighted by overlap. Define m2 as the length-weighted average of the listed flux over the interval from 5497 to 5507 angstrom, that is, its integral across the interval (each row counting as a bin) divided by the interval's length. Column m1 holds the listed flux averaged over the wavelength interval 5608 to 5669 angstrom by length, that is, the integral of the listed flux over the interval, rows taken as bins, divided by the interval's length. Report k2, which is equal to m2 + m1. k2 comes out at 49.2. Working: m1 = 24.5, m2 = 24.7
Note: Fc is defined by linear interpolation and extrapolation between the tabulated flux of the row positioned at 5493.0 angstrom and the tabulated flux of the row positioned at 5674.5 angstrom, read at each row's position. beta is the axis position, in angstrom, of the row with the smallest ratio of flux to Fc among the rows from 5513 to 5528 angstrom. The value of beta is 5527.5 angstrom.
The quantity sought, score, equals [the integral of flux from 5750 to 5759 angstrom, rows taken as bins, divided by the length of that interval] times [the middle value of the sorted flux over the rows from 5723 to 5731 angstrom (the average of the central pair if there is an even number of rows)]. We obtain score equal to 651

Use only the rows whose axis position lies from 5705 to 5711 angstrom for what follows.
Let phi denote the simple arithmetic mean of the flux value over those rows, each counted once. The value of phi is 22.2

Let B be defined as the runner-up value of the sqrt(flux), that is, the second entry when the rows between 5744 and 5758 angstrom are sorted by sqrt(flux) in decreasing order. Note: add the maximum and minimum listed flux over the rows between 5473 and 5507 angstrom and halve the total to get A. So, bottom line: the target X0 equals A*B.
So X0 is 127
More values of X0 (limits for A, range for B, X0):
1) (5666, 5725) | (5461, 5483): 123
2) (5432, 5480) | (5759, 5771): 125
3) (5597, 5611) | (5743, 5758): 126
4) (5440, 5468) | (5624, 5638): 126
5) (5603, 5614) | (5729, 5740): 133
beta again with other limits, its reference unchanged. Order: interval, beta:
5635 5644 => 5641.5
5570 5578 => 5572.5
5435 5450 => 5446.5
